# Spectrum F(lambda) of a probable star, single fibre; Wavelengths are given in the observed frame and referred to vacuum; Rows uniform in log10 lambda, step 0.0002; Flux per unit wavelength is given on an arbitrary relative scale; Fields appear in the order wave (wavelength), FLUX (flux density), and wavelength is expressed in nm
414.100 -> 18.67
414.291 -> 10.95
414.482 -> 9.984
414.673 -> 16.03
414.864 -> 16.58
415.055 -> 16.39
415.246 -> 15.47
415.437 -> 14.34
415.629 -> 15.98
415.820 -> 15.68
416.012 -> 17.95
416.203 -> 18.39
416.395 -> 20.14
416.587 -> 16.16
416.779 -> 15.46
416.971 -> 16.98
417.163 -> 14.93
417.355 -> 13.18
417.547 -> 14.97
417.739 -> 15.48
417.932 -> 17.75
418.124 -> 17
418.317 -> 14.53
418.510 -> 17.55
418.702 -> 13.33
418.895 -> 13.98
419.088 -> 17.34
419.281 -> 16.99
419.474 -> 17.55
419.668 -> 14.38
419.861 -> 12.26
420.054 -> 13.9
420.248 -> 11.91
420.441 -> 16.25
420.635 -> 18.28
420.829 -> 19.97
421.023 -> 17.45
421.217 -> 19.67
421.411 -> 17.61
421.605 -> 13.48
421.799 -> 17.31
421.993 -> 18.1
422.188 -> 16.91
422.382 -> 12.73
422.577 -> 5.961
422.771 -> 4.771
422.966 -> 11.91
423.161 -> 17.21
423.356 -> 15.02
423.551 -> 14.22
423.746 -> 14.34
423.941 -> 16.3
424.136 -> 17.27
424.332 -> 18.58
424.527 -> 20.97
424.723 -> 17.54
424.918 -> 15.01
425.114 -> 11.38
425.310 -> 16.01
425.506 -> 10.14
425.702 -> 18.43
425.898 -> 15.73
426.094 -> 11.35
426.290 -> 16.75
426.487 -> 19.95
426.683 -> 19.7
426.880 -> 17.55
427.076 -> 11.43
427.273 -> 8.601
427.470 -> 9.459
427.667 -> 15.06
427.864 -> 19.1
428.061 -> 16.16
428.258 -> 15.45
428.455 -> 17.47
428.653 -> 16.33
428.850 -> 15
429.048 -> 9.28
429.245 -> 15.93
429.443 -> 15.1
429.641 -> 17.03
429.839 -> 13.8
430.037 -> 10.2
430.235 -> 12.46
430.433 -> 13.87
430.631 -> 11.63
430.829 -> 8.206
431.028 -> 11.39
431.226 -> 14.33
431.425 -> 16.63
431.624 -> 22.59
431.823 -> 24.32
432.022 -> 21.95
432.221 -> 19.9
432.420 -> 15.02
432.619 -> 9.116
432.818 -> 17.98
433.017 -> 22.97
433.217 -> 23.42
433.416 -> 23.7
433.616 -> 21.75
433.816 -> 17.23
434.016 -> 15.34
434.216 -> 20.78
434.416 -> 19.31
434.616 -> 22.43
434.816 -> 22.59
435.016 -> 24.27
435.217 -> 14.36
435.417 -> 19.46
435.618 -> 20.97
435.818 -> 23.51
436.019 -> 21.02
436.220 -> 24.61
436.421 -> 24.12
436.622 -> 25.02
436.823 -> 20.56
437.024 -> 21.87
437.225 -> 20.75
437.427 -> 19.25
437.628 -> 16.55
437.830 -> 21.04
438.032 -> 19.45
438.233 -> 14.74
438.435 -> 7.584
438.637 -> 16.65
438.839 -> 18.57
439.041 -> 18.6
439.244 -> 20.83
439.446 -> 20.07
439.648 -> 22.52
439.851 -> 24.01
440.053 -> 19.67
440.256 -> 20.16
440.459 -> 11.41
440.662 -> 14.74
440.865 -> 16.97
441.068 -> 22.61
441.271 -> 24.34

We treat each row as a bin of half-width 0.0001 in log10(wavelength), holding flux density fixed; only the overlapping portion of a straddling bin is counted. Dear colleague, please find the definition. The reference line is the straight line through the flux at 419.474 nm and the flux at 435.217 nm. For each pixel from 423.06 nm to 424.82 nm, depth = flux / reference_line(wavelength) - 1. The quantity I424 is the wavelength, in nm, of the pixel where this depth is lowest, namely 423.551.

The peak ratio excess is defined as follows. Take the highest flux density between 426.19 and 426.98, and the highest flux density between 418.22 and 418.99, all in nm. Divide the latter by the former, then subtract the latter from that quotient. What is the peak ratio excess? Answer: -17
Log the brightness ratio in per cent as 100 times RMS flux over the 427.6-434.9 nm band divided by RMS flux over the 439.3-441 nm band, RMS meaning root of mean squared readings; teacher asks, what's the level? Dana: 91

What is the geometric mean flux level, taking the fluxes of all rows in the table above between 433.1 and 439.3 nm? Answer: 19.6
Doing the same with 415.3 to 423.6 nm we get 15.0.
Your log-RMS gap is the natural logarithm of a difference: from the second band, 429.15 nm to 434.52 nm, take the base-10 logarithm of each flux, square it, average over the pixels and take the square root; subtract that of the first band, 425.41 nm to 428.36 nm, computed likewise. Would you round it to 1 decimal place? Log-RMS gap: -3.0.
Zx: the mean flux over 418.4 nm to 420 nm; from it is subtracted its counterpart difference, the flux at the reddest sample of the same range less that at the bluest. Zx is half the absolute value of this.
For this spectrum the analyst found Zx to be 10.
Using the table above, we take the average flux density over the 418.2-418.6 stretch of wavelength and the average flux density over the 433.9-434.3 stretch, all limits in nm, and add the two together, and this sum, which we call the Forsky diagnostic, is 34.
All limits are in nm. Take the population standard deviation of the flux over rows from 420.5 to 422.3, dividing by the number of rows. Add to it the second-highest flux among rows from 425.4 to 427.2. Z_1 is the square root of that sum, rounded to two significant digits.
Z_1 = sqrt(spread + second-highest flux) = 4.6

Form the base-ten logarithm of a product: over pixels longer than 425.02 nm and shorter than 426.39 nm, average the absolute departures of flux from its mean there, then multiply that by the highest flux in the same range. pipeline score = 1.72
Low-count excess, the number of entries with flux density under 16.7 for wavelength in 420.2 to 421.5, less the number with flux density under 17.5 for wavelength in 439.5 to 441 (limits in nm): -1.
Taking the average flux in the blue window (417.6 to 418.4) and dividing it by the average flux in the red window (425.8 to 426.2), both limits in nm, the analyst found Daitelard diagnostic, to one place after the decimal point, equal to 1.2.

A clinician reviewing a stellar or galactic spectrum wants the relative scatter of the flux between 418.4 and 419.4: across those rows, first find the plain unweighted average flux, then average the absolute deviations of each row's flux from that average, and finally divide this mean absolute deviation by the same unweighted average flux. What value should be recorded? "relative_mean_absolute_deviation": 0.110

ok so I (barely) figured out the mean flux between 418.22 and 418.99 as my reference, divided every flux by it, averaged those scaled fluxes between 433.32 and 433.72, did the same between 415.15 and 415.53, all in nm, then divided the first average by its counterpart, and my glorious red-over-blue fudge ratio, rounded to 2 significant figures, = 1.5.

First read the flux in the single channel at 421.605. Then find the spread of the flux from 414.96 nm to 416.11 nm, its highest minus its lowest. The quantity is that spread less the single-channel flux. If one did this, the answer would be -10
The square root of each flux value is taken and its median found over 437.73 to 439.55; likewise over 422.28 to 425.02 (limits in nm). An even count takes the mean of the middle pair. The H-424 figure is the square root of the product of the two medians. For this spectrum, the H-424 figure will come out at 4.09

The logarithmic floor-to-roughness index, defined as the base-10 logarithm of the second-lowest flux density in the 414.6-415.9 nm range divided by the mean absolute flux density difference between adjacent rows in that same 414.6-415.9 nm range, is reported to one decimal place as 1.3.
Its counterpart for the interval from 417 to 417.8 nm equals 1.0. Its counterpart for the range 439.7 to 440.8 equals 0.5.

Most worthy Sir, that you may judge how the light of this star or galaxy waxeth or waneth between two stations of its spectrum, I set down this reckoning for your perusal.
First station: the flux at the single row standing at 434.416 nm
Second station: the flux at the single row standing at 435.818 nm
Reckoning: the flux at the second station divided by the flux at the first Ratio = 1.22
